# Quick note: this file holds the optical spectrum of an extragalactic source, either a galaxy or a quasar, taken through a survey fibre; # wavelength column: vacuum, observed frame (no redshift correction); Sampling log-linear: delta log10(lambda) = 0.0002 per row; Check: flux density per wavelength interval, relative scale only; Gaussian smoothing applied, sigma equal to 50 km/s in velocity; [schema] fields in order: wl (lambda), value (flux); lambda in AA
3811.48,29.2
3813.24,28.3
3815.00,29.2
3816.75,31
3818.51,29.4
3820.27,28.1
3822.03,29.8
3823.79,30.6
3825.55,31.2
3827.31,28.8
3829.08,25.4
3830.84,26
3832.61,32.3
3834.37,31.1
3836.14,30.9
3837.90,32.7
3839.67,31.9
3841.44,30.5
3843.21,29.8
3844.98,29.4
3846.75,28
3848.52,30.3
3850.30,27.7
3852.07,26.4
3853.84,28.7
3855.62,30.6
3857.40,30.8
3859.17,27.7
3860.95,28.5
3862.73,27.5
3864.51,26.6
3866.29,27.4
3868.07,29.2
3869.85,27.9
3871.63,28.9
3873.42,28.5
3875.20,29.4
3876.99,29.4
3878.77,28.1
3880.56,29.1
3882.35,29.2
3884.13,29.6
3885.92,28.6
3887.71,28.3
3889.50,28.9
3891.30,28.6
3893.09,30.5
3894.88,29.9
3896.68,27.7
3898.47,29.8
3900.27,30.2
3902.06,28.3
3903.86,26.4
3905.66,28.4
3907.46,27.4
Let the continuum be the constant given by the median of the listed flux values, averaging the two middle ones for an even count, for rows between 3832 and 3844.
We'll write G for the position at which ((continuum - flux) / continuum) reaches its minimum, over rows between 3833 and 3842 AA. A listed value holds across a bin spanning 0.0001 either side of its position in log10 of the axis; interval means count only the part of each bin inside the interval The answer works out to 3837.90 AA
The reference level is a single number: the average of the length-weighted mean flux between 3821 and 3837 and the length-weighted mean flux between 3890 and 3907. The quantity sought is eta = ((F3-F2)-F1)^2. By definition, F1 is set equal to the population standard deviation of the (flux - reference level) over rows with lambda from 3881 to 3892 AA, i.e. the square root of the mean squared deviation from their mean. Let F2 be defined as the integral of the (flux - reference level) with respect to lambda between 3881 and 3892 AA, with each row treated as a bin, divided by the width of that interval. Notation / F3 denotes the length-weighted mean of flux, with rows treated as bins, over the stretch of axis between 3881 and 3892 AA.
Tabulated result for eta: 826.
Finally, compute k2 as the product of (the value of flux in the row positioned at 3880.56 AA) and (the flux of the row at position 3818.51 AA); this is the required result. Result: 856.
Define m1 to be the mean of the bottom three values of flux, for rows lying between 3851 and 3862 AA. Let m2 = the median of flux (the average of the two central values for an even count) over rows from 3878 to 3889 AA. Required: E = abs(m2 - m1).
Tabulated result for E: 1.3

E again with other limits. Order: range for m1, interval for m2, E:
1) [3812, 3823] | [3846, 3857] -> 0.2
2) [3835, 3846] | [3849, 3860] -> 1.7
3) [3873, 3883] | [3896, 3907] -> 0.2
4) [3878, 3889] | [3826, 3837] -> 1.5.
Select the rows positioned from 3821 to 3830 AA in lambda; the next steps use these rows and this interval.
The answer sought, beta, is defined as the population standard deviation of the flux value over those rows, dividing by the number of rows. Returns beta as 2.0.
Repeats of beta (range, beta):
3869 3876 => 0.5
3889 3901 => 0.9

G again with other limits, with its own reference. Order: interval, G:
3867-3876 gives 3875.20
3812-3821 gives 3816.75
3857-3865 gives 3857.40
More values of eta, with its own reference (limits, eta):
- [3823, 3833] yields 706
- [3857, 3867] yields 776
